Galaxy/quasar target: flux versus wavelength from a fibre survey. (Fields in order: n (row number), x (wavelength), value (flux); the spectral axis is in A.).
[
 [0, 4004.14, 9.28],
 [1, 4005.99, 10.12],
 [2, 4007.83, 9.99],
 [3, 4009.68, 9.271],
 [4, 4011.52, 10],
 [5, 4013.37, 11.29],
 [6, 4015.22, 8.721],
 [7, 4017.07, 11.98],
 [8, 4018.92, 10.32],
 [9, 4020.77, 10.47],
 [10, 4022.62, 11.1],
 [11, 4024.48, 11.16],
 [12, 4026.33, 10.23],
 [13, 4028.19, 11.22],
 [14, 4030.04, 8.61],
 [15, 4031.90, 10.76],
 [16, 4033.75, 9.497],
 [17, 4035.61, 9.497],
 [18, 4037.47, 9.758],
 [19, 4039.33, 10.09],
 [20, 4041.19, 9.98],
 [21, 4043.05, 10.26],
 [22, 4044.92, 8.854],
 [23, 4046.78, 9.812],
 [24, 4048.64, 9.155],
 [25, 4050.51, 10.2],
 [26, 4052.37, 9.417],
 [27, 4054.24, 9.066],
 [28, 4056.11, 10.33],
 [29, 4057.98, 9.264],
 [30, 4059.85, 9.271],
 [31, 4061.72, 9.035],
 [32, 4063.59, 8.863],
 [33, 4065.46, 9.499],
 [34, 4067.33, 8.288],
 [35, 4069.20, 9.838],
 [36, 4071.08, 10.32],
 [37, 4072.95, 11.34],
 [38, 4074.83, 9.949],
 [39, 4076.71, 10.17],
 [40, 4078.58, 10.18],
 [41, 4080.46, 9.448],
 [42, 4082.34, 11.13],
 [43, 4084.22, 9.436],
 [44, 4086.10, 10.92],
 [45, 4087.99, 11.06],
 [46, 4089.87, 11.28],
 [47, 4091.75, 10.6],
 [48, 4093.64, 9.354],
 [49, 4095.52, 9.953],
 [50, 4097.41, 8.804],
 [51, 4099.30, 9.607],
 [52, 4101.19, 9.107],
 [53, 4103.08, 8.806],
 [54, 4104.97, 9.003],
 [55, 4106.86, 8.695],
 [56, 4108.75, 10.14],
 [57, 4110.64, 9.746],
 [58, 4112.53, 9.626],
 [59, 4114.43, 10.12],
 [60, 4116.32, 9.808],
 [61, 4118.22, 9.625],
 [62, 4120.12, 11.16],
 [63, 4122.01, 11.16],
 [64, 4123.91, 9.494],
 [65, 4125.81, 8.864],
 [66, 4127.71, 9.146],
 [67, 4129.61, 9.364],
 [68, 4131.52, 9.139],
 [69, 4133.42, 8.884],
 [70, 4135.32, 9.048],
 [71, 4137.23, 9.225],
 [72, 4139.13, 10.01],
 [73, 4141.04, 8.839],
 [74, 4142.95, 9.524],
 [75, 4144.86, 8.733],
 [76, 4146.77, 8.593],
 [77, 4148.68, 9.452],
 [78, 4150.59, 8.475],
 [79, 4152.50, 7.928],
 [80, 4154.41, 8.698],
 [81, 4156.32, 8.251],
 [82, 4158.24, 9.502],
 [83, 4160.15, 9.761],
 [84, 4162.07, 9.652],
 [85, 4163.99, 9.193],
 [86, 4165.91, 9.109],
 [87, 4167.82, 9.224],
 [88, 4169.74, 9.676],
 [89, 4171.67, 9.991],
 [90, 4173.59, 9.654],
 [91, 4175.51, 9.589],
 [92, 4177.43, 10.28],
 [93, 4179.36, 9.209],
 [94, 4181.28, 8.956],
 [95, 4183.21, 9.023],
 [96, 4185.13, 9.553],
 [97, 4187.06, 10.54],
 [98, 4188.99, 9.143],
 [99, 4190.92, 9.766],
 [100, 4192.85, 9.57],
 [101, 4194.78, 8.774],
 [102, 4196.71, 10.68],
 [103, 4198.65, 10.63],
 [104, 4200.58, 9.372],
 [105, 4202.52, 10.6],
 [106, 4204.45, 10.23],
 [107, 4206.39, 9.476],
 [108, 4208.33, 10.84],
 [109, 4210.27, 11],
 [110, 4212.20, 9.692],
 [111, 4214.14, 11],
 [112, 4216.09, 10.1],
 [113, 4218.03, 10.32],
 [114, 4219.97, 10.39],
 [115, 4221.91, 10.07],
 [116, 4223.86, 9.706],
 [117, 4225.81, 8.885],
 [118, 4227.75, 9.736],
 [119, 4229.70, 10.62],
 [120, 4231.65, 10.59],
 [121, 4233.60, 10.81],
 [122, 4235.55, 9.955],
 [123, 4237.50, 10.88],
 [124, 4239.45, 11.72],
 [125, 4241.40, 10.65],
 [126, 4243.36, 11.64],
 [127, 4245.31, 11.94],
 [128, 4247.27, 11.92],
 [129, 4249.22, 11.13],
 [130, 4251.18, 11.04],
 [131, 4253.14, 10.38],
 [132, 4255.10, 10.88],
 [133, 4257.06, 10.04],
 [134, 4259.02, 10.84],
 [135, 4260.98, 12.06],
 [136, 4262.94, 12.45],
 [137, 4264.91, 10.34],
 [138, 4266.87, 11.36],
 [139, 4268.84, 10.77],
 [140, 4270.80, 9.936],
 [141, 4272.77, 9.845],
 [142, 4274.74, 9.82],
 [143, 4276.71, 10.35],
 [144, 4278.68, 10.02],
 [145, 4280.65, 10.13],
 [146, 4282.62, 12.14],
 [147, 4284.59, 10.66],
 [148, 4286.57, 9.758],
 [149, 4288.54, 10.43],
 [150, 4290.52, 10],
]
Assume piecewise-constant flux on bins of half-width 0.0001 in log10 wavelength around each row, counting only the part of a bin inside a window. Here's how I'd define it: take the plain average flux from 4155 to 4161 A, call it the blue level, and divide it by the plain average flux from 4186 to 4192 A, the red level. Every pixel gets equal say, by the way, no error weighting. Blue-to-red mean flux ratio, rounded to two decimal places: 0.93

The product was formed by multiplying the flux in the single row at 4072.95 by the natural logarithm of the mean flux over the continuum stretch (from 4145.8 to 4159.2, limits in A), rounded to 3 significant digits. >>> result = 24.5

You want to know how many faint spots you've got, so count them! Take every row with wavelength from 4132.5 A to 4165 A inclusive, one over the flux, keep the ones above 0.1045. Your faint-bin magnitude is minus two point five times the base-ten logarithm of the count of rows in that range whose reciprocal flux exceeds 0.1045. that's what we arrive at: -2.9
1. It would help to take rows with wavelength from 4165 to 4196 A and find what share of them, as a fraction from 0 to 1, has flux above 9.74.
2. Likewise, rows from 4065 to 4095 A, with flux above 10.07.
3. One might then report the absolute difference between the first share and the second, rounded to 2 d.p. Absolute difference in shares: 0.31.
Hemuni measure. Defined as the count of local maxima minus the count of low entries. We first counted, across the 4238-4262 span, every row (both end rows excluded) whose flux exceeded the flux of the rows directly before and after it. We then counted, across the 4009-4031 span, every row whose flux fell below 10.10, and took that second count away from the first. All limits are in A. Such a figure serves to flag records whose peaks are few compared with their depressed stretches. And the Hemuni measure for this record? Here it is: -2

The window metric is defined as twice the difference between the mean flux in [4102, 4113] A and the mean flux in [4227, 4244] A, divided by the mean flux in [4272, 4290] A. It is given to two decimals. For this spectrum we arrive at -0.27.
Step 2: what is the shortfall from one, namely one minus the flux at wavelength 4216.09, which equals -9.1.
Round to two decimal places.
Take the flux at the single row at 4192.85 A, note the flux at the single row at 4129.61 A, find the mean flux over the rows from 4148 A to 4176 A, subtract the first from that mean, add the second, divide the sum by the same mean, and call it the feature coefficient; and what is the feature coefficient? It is 0.98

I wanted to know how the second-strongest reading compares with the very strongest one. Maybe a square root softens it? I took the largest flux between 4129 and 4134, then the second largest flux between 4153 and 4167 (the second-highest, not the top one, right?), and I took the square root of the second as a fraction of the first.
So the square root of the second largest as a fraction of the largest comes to 1.02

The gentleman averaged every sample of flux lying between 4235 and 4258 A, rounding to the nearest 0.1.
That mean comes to 11.0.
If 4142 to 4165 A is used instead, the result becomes 9.0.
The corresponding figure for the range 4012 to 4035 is 10.4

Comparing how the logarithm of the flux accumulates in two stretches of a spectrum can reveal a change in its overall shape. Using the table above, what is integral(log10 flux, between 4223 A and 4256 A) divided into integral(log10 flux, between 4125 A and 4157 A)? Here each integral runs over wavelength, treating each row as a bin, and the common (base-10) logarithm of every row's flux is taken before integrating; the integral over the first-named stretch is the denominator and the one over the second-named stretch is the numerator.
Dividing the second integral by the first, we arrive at 0.90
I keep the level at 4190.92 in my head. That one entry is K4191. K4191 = 9.766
